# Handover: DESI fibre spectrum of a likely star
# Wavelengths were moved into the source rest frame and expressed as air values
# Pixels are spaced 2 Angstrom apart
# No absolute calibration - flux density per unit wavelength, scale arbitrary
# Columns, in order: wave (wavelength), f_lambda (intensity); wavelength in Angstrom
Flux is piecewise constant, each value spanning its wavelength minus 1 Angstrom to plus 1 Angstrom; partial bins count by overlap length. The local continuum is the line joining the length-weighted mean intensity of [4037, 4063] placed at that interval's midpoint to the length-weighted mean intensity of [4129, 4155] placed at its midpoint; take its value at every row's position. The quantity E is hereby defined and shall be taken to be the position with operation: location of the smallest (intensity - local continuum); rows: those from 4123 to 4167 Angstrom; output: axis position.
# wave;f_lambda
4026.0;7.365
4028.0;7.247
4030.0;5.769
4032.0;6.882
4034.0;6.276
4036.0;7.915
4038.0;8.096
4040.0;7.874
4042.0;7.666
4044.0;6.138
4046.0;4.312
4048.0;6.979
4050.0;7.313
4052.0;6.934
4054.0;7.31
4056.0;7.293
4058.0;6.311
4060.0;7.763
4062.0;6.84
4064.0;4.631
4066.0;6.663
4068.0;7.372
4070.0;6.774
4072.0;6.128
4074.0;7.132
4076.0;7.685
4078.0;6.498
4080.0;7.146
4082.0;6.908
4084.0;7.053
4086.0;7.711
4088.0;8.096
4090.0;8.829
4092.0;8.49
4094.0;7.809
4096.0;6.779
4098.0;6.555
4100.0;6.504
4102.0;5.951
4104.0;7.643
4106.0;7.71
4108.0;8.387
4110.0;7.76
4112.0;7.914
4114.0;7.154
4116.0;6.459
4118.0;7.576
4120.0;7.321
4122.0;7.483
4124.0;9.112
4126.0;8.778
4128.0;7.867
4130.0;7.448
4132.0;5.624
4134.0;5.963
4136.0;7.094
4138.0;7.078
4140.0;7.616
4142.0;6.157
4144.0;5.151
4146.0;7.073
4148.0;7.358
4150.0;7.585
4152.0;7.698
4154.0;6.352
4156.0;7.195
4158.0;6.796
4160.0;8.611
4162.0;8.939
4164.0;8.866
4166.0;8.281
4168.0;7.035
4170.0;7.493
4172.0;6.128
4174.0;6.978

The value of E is 4144.0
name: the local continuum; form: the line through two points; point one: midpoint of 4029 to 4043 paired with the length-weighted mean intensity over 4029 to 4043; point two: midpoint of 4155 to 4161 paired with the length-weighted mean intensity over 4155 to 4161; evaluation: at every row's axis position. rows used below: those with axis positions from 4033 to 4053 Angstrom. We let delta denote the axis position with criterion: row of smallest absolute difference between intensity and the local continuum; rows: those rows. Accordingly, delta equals 4050.0 Angstrom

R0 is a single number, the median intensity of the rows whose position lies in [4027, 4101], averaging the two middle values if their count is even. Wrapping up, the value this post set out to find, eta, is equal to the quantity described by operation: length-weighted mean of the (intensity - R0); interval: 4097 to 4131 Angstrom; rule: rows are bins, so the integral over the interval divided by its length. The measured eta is 0.45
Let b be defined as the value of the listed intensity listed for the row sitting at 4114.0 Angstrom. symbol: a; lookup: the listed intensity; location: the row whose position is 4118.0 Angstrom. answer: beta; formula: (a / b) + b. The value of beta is 8.21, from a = 7.576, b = 7.154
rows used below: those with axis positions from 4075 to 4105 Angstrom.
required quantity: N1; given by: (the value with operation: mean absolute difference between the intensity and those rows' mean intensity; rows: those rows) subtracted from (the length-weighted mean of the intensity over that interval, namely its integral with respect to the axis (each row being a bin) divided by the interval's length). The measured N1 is 6.6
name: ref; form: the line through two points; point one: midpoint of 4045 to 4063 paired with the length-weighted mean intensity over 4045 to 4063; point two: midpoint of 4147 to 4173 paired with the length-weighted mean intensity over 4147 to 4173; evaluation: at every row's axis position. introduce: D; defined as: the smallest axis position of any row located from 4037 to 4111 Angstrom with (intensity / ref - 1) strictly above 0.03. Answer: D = 4038.0 Angstrom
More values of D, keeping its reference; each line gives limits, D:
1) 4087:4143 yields 4088.0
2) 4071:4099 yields 4076.0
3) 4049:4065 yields 4050.0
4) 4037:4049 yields 4038.0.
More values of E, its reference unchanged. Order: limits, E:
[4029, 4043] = 4030.0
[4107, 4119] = 4116.0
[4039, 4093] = 4046.0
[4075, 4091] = 4078.0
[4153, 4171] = 4154.0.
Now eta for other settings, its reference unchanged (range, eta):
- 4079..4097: 0.59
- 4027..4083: -0.20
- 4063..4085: -0.33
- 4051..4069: -0.26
